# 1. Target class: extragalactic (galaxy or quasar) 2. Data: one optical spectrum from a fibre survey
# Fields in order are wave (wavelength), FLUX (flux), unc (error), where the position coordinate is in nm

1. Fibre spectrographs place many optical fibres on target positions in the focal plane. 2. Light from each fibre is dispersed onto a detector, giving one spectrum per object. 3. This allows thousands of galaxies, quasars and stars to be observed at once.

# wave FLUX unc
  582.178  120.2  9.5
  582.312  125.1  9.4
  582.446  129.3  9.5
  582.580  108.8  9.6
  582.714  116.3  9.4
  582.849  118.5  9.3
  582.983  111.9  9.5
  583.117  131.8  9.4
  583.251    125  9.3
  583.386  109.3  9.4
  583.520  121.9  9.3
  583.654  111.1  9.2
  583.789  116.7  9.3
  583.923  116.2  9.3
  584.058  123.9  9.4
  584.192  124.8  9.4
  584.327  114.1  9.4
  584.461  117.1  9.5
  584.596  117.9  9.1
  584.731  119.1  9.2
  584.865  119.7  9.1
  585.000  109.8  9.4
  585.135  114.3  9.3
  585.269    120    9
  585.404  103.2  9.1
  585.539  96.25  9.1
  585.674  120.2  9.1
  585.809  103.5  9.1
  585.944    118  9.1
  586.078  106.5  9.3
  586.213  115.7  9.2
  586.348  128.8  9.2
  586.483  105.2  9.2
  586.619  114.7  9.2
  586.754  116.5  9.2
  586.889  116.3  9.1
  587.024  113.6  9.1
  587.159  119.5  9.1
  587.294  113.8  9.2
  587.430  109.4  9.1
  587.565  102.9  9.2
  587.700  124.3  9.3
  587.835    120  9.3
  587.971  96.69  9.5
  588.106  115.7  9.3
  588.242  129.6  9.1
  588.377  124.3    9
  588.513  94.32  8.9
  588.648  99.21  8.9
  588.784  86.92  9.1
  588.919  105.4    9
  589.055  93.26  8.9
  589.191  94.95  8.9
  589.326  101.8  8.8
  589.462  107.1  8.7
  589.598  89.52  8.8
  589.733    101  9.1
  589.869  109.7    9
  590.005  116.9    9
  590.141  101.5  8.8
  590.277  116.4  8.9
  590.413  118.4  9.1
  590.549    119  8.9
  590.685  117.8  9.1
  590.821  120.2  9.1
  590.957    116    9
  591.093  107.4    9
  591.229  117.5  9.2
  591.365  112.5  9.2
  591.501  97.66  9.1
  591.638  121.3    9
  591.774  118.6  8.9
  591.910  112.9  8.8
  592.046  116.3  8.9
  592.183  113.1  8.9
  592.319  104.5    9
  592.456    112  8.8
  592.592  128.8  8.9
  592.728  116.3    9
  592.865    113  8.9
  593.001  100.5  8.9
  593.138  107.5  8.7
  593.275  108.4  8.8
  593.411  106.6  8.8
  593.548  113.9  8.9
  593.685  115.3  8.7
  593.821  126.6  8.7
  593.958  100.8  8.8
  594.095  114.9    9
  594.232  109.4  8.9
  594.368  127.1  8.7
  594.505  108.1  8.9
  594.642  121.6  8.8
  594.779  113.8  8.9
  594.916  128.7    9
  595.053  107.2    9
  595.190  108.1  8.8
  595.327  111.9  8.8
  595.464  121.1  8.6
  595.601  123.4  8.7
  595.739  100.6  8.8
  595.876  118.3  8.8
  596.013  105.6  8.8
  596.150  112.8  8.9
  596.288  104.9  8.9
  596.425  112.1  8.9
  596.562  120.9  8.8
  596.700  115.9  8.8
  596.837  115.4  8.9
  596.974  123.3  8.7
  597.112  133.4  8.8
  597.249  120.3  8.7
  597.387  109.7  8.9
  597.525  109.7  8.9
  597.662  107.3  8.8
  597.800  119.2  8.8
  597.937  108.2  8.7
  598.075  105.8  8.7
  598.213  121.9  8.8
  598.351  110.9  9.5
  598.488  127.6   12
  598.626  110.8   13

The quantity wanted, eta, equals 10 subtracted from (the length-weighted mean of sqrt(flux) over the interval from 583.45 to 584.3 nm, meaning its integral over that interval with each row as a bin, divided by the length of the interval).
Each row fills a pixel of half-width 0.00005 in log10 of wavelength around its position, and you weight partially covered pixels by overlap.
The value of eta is 0.90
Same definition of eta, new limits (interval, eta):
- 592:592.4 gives 0.51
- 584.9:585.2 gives 0.60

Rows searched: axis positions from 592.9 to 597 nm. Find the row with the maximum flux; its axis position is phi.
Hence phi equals 594.916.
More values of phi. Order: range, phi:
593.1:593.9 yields 593.821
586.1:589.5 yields 588.242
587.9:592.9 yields 588.242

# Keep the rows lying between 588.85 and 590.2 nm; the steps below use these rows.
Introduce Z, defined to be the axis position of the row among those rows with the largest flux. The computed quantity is 590.005 nm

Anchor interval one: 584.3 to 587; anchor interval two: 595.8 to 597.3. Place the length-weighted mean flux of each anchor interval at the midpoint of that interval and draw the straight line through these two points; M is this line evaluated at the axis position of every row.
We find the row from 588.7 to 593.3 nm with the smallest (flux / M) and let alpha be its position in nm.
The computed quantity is 588.784 nm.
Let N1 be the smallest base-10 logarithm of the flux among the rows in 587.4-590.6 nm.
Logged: 1.94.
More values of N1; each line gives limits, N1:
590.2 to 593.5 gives 1.99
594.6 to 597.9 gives 2.00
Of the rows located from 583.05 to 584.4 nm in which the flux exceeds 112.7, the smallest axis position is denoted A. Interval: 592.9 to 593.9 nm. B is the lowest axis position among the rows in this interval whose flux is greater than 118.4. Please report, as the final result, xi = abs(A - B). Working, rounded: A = 583.117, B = 593.821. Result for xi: 10.70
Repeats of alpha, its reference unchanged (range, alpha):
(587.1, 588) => 587.971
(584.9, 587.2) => 585.539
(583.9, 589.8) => 588.784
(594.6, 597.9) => 595.739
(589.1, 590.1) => 589.598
